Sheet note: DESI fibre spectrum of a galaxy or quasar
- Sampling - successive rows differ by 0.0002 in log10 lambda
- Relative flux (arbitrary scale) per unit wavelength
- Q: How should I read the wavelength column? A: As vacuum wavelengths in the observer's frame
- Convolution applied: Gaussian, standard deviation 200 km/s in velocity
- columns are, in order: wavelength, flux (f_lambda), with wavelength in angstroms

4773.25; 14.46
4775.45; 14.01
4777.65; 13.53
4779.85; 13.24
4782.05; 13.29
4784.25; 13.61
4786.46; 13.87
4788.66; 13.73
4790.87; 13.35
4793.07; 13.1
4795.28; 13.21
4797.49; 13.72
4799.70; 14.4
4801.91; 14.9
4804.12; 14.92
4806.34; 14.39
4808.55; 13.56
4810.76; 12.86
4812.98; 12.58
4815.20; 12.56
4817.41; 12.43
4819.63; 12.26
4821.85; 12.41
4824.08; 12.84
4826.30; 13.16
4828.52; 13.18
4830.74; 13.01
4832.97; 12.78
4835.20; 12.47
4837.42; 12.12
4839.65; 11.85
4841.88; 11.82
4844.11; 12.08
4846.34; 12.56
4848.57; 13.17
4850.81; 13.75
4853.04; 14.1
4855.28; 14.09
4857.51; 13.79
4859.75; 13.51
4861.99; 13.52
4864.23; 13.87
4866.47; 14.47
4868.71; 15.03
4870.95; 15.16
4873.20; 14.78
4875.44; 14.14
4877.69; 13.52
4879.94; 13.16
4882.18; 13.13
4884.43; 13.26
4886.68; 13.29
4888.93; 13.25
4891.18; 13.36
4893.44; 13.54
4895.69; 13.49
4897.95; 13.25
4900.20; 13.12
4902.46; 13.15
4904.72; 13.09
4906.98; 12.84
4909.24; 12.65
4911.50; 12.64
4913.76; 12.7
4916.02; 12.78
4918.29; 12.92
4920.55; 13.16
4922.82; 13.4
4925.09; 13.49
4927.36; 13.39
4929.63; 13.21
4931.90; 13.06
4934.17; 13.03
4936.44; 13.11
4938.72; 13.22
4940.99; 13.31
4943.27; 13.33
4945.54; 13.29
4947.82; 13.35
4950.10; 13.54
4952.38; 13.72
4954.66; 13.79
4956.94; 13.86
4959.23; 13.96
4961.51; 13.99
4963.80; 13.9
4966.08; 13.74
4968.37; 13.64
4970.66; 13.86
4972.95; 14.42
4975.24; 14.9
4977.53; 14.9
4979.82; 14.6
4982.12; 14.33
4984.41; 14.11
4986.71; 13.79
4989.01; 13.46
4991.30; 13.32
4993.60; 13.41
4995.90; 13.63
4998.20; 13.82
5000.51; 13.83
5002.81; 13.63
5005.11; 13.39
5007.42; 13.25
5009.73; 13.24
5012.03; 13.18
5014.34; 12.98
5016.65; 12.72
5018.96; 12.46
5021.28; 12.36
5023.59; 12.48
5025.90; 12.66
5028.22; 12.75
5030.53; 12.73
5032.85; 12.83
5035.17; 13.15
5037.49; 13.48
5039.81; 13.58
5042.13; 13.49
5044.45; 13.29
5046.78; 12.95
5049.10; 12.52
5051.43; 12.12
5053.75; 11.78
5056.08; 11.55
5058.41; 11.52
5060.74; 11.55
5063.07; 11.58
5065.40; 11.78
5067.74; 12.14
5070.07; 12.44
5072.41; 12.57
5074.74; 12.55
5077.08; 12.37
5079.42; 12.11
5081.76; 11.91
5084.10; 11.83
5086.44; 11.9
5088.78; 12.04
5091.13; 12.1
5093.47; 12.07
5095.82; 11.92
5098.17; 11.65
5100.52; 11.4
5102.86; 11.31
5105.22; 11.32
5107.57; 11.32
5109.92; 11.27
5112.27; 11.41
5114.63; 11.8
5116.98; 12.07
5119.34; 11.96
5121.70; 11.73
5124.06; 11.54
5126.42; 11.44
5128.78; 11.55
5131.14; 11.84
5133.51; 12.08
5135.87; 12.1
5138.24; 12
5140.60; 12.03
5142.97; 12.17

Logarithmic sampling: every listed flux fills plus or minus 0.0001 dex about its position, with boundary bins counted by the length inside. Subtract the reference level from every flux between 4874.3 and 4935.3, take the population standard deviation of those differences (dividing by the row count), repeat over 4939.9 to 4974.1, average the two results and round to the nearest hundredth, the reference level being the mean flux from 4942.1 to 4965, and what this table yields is 0.31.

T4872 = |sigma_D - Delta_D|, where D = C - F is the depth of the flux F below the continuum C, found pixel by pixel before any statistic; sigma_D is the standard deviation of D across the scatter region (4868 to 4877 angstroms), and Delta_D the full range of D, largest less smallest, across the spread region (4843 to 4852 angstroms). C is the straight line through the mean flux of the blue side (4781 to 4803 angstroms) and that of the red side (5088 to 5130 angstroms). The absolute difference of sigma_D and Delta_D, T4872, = 1.3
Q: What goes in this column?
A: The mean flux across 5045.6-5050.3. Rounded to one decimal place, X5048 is 12.7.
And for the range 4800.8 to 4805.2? 14.9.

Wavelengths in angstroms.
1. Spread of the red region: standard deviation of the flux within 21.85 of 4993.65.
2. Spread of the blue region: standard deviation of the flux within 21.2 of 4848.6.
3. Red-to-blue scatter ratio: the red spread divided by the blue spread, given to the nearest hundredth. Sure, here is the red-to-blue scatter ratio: 0.64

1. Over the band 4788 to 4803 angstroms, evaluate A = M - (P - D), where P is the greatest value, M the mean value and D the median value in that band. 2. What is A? 12.6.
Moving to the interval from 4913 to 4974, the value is 12.4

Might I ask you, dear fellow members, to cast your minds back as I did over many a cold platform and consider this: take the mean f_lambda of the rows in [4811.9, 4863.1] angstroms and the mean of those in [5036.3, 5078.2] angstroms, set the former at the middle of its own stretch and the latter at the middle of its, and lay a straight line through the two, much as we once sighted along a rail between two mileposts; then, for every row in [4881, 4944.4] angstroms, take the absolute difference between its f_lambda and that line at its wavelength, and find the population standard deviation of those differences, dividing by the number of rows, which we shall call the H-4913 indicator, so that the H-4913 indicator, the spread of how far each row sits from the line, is 0.226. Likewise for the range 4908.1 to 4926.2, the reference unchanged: 0.295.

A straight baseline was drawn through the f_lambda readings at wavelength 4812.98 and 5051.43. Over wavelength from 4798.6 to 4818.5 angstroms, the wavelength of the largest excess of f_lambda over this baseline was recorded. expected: 4804.12 angstroms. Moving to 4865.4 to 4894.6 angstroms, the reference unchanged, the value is 4870.95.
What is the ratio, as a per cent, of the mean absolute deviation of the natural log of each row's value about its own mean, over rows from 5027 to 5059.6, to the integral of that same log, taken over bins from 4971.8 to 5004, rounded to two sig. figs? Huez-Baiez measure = 0.054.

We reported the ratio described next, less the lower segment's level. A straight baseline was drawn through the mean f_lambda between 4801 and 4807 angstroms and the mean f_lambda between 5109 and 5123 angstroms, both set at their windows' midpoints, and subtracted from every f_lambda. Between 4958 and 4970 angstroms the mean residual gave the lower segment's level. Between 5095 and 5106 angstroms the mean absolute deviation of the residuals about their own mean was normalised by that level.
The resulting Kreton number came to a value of -0.38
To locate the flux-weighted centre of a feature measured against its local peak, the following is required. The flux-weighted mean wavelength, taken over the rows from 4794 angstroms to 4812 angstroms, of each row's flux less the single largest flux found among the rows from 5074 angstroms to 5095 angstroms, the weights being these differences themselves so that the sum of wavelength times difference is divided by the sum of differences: 4802.7 angstroms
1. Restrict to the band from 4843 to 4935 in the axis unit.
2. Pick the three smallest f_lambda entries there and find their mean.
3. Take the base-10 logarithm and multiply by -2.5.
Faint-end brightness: -2.74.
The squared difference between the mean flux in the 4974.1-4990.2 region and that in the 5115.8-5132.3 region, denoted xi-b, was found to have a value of 6.6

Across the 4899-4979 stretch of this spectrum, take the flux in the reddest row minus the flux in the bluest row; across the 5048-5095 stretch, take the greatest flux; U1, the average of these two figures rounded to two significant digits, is 7.2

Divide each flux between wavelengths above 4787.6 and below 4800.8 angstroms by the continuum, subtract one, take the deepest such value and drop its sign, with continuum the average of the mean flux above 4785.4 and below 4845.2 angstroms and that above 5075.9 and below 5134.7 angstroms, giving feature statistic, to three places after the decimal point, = 0.054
